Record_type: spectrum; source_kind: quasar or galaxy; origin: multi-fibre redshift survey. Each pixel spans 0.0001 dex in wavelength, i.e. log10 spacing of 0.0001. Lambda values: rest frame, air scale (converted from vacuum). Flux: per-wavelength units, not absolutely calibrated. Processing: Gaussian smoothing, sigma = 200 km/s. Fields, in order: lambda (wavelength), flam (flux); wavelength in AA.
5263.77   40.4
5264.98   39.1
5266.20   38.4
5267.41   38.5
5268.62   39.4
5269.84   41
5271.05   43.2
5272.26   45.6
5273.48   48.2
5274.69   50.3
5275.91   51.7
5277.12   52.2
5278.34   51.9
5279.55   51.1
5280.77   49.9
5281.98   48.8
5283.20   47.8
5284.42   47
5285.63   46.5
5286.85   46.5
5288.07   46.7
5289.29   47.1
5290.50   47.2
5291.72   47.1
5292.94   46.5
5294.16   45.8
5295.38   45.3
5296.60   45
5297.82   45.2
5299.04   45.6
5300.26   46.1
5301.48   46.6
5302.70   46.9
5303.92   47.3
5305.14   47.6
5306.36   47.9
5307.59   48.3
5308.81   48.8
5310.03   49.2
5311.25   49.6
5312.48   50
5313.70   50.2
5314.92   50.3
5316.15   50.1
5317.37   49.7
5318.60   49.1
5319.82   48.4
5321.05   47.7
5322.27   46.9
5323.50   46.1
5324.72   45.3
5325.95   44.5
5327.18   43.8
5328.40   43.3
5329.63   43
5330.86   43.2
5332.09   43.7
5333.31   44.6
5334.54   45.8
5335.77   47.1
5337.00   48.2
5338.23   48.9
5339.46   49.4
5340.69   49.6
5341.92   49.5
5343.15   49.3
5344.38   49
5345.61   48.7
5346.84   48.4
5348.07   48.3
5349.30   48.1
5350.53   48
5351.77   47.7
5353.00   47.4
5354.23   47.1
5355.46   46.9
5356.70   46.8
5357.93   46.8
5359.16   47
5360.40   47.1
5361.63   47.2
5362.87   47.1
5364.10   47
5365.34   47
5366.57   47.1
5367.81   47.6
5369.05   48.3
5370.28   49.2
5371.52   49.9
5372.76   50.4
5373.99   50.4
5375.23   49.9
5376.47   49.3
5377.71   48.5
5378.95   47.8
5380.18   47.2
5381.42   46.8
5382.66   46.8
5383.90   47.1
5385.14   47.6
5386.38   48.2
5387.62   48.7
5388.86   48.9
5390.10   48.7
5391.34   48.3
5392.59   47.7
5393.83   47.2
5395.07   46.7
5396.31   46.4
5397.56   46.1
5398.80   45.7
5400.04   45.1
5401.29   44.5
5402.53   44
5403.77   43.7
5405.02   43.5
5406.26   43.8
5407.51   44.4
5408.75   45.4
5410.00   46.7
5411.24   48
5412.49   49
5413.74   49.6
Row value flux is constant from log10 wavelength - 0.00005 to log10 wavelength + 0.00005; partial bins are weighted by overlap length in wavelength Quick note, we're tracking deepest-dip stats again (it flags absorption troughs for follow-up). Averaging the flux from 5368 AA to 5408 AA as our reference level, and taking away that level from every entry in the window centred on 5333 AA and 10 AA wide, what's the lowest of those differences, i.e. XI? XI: -4.2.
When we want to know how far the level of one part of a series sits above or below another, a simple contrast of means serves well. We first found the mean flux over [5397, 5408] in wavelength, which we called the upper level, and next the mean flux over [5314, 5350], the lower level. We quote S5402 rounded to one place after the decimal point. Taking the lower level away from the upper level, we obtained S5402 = -2.7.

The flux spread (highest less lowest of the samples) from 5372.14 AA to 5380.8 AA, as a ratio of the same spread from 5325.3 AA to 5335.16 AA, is 1.1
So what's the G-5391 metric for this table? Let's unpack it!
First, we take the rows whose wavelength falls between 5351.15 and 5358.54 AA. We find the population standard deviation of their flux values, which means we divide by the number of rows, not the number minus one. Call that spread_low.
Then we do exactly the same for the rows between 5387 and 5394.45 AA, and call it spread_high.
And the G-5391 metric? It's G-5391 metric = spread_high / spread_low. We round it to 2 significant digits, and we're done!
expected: 1.8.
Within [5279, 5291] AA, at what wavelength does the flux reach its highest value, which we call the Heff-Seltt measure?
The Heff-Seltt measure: 5279.55 AA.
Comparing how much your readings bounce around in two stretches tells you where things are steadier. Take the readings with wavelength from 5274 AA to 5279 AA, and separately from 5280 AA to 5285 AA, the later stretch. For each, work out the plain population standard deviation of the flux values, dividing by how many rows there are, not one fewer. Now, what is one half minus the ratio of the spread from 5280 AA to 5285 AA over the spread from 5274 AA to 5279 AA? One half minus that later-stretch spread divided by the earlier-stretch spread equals -1.0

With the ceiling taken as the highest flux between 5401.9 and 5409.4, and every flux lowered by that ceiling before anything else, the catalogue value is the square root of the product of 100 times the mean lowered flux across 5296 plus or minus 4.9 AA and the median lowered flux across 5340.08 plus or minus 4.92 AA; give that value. 13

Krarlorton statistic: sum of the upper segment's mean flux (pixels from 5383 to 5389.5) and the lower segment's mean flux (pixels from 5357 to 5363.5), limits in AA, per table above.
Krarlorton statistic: 95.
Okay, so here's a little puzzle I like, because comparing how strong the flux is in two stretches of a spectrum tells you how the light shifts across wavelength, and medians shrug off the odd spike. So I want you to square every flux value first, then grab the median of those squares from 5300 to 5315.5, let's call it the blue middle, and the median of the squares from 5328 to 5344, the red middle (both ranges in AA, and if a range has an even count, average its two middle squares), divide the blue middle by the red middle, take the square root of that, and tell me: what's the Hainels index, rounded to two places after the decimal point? 1.03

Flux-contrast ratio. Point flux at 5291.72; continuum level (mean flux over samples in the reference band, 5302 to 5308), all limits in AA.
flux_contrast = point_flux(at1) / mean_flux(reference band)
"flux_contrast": 0.99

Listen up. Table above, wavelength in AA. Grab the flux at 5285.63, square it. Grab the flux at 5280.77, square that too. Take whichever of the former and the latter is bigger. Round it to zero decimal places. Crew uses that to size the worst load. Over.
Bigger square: 2490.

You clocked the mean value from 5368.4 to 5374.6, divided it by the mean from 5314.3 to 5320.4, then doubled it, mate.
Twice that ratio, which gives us 2.00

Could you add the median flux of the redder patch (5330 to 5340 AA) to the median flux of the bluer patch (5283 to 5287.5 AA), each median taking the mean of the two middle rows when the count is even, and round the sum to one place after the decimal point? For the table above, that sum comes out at 93.2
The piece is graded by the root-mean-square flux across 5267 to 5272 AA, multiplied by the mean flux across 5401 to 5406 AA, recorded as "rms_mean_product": 1782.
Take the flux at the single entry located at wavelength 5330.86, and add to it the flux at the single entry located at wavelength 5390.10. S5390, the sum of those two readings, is 91.9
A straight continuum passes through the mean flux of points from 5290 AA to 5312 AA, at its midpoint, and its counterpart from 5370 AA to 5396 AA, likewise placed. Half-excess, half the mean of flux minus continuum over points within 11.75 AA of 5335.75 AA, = -0.5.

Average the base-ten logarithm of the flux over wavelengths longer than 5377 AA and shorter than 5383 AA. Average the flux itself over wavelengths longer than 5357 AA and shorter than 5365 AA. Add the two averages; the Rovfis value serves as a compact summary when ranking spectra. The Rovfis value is 48.7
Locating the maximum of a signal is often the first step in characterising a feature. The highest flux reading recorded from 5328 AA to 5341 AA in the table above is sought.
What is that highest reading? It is 49.6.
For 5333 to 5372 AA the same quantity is 49.9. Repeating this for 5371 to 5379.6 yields 50.4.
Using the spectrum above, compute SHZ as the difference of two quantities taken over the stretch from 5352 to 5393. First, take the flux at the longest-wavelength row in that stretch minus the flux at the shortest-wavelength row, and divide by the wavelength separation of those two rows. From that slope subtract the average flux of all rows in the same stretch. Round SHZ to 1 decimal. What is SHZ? -47.9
